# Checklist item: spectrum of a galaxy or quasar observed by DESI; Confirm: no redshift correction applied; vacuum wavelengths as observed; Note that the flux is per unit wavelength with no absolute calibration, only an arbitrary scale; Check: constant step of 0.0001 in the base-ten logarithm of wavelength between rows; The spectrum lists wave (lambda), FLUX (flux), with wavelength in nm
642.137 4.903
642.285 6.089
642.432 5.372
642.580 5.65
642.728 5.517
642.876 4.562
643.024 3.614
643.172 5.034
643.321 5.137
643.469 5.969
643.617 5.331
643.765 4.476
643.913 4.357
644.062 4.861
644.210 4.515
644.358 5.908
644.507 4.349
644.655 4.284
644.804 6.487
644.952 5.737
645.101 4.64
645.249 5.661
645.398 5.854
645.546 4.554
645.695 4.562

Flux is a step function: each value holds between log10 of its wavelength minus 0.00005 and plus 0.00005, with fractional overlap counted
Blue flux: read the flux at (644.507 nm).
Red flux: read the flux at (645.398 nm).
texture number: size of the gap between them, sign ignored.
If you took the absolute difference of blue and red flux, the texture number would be 1.5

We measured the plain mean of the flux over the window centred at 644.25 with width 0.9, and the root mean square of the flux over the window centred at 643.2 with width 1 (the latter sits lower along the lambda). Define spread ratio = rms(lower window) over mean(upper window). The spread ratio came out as 1.08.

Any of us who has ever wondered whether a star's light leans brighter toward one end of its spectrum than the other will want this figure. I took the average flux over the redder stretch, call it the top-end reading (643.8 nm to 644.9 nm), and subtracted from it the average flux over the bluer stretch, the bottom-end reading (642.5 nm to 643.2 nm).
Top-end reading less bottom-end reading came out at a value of 0.09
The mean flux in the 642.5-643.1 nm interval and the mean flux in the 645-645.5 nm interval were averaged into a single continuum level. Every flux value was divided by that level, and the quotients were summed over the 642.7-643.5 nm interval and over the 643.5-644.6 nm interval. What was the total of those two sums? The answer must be 12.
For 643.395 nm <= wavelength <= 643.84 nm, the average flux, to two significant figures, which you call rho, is 5.3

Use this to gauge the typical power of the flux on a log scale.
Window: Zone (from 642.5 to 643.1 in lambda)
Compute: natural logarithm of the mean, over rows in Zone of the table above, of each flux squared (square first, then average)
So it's 3.18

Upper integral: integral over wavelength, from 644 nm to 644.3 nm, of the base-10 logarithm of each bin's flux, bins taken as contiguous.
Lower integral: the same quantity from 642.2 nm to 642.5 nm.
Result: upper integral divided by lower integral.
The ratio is 0.89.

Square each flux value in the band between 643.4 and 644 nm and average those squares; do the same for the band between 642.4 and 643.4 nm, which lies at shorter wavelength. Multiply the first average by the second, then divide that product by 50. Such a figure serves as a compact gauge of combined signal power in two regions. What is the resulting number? 13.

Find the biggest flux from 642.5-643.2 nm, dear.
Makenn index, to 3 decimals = 5.650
